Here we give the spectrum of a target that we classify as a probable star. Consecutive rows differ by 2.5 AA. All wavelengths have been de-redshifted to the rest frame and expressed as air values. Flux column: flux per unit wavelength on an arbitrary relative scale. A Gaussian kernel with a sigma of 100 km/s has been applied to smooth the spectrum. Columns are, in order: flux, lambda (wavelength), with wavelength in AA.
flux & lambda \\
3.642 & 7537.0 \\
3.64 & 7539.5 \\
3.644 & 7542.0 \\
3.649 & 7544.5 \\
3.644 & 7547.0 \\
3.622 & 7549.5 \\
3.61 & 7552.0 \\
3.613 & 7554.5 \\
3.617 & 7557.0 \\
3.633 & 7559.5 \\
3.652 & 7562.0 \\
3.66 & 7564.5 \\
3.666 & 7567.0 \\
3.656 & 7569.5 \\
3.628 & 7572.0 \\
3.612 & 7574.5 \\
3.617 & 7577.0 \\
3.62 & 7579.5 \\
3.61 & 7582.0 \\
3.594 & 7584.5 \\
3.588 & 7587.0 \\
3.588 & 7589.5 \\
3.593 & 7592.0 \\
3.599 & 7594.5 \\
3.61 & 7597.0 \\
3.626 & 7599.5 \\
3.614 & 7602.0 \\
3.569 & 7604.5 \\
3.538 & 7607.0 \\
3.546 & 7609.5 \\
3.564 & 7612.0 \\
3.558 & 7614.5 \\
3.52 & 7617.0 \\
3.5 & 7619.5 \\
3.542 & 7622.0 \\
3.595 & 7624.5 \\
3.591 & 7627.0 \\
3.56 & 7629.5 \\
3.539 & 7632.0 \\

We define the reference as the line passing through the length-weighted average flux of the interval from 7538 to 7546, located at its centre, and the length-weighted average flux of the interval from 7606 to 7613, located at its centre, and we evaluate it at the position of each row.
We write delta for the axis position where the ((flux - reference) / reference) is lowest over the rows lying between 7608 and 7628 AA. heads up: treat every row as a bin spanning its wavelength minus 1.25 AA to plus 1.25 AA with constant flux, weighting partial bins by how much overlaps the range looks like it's 7619.5 AA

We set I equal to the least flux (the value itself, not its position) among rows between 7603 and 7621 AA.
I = 3.5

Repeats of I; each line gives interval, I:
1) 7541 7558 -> 3.61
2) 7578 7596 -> 3.588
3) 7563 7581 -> 3.612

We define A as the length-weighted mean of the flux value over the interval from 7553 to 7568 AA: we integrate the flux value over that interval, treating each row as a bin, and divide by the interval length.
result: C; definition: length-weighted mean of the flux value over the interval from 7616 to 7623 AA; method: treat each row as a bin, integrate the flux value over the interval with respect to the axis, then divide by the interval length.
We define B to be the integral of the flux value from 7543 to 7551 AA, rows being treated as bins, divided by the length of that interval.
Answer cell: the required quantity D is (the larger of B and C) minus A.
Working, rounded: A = 3.639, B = 3.64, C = 3.52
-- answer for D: 0.00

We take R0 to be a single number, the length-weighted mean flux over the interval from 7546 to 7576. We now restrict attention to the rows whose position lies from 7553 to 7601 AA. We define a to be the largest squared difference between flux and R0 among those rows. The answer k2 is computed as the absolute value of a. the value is 0.0021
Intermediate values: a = 0.0021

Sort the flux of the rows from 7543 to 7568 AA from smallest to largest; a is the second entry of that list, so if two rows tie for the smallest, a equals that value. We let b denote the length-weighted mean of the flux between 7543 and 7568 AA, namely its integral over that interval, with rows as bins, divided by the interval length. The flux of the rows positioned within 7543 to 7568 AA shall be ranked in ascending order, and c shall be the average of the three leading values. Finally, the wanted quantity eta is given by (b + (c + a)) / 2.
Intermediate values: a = 3.613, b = 3.64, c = 3.61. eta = 5.43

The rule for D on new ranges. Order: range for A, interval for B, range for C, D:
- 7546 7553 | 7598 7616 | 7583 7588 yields -0.03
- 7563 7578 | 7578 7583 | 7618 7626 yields -0.03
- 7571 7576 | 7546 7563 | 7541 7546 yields 0.03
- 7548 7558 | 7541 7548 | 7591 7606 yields 0.03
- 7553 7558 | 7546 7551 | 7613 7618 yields 0.02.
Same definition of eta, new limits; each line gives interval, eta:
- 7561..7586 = 5.42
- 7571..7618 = 5.33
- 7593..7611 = 5.34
